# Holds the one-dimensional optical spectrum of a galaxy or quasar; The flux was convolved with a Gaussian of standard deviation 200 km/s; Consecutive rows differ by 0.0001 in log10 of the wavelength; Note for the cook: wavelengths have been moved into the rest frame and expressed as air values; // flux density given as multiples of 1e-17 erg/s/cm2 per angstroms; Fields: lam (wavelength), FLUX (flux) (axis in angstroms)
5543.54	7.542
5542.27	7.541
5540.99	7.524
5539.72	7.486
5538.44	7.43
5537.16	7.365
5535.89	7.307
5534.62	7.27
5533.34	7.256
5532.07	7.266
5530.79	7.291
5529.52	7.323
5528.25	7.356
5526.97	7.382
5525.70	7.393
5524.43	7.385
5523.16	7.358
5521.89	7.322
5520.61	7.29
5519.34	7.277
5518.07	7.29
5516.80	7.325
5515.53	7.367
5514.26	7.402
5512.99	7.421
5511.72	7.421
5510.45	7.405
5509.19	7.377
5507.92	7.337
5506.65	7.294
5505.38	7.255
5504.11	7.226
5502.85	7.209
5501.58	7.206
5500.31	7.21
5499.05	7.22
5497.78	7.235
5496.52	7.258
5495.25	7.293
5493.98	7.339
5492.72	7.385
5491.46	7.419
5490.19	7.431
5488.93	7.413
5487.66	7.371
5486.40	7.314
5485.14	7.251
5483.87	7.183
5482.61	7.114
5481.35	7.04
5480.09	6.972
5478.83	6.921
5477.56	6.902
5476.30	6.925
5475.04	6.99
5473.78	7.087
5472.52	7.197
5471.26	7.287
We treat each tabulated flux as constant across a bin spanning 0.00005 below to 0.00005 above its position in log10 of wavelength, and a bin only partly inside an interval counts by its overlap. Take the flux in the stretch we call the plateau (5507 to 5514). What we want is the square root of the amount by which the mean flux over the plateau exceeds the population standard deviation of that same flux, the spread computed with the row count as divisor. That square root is 2.71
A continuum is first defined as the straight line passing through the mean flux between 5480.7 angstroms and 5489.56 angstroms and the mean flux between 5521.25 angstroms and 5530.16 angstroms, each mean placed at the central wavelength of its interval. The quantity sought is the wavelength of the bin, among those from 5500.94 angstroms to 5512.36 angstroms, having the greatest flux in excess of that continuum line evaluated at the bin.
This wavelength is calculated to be 5511.72 angstroms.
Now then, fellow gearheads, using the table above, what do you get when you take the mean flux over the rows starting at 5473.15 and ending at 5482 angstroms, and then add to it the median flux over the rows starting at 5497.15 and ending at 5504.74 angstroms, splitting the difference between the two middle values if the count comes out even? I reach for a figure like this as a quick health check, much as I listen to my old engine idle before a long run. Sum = 14.2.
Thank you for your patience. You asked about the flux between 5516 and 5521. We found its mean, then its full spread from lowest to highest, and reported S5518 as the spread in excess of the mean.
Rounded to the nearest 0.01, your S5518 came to -7.25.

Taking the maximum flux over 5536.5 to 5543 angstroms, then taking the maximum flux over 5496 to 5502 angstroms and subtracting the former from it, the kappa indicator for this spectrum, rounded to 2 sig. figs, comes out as -0.28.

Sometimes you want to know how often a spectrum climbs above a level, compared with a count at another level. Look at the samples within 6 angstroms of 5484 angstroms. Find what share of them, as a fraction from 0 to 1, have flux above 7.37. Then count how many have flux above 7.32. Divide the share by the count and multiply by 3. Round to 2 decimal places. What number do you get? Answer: 0.33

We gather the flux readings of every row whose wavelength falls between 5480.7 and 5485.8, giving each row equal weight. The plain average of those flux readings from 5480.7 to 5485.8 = 7.15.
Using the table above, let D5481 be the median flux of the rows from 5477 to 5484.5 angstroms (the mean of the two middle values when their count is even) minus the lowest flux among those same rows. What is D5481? 0.10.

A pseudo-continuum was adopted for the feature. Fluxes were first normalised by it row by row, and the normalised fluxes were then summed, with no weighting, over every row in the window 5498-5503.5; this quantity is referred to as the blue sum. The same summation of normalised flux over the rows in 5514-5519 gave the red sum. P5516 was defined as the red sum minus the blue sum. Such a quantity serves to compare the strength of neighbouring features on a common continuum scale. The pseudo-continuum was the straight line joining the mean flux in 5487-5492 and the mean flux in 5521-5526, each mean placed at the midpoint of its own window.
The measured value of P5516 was 0.08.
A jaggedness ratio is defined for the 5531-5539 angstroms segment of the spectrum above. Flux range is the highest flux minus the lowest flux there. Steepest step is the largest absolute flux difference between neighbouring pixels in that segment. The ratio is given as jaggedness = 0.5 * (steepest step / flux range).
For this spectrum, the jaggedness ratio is 0.19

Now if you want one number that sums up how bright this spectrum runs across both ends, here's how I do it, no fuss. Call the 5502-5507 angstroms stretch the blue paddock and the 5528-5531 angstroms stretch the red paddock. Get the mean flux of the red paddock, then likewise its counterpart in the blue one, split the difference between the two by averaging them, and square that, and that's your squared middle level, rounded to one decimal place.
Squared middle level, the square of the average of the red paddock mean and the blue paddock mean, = 53.1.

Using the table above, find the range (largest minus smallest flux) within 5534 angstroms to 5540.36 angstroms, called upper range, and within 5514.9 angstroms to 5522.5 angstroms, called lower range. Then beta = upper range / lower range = 2.4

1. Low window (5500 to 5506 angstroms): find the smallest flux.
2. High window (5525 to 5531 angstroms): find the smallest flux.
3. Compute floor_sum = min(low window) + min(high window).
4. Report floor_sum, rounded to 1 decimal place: 14.5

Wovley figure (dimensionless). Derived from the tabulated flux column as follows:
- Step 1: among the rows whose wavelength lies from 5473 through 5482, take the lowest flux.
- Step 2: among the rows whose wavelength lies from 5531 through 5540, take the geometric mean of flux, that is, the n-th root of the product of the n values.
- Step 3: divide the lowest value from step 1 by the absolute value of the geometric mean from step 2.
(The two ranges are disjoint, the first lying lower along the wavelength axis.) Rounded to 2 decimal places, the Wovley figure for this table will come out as 0.94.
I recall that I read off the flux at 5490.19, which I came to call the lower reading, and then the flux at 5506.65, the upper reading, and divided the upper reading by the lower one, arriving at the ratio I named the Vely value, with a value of 0.98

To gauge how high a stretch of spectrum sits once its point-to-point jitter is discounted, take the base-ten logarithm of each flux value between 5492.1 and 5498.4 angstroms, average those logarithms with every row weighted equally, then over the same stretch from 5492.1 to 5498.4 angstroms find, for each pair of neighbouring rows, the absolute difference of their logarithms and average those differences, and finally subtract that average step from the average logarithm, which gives 0.861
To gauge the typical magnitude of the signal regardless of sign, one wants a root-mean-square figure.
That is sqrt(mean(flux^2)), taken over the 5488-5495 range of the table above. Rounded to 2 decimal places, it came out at 7.40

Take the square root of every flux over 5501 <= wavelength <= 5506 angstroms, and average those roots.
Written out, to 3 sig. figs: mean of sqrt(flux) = 2.69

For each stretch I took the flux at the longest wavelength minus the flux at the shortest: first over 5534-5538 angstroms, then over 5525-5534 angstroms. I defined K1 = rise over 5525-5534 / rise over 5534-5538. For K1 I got -1.4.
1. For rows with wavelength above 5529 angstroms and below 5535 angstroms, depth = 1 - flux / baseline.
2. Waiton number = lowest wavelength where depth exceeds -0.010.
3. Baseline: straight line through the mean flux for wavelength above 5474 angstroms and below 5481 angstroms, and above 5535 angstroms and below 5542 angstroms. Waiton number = 5529.52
